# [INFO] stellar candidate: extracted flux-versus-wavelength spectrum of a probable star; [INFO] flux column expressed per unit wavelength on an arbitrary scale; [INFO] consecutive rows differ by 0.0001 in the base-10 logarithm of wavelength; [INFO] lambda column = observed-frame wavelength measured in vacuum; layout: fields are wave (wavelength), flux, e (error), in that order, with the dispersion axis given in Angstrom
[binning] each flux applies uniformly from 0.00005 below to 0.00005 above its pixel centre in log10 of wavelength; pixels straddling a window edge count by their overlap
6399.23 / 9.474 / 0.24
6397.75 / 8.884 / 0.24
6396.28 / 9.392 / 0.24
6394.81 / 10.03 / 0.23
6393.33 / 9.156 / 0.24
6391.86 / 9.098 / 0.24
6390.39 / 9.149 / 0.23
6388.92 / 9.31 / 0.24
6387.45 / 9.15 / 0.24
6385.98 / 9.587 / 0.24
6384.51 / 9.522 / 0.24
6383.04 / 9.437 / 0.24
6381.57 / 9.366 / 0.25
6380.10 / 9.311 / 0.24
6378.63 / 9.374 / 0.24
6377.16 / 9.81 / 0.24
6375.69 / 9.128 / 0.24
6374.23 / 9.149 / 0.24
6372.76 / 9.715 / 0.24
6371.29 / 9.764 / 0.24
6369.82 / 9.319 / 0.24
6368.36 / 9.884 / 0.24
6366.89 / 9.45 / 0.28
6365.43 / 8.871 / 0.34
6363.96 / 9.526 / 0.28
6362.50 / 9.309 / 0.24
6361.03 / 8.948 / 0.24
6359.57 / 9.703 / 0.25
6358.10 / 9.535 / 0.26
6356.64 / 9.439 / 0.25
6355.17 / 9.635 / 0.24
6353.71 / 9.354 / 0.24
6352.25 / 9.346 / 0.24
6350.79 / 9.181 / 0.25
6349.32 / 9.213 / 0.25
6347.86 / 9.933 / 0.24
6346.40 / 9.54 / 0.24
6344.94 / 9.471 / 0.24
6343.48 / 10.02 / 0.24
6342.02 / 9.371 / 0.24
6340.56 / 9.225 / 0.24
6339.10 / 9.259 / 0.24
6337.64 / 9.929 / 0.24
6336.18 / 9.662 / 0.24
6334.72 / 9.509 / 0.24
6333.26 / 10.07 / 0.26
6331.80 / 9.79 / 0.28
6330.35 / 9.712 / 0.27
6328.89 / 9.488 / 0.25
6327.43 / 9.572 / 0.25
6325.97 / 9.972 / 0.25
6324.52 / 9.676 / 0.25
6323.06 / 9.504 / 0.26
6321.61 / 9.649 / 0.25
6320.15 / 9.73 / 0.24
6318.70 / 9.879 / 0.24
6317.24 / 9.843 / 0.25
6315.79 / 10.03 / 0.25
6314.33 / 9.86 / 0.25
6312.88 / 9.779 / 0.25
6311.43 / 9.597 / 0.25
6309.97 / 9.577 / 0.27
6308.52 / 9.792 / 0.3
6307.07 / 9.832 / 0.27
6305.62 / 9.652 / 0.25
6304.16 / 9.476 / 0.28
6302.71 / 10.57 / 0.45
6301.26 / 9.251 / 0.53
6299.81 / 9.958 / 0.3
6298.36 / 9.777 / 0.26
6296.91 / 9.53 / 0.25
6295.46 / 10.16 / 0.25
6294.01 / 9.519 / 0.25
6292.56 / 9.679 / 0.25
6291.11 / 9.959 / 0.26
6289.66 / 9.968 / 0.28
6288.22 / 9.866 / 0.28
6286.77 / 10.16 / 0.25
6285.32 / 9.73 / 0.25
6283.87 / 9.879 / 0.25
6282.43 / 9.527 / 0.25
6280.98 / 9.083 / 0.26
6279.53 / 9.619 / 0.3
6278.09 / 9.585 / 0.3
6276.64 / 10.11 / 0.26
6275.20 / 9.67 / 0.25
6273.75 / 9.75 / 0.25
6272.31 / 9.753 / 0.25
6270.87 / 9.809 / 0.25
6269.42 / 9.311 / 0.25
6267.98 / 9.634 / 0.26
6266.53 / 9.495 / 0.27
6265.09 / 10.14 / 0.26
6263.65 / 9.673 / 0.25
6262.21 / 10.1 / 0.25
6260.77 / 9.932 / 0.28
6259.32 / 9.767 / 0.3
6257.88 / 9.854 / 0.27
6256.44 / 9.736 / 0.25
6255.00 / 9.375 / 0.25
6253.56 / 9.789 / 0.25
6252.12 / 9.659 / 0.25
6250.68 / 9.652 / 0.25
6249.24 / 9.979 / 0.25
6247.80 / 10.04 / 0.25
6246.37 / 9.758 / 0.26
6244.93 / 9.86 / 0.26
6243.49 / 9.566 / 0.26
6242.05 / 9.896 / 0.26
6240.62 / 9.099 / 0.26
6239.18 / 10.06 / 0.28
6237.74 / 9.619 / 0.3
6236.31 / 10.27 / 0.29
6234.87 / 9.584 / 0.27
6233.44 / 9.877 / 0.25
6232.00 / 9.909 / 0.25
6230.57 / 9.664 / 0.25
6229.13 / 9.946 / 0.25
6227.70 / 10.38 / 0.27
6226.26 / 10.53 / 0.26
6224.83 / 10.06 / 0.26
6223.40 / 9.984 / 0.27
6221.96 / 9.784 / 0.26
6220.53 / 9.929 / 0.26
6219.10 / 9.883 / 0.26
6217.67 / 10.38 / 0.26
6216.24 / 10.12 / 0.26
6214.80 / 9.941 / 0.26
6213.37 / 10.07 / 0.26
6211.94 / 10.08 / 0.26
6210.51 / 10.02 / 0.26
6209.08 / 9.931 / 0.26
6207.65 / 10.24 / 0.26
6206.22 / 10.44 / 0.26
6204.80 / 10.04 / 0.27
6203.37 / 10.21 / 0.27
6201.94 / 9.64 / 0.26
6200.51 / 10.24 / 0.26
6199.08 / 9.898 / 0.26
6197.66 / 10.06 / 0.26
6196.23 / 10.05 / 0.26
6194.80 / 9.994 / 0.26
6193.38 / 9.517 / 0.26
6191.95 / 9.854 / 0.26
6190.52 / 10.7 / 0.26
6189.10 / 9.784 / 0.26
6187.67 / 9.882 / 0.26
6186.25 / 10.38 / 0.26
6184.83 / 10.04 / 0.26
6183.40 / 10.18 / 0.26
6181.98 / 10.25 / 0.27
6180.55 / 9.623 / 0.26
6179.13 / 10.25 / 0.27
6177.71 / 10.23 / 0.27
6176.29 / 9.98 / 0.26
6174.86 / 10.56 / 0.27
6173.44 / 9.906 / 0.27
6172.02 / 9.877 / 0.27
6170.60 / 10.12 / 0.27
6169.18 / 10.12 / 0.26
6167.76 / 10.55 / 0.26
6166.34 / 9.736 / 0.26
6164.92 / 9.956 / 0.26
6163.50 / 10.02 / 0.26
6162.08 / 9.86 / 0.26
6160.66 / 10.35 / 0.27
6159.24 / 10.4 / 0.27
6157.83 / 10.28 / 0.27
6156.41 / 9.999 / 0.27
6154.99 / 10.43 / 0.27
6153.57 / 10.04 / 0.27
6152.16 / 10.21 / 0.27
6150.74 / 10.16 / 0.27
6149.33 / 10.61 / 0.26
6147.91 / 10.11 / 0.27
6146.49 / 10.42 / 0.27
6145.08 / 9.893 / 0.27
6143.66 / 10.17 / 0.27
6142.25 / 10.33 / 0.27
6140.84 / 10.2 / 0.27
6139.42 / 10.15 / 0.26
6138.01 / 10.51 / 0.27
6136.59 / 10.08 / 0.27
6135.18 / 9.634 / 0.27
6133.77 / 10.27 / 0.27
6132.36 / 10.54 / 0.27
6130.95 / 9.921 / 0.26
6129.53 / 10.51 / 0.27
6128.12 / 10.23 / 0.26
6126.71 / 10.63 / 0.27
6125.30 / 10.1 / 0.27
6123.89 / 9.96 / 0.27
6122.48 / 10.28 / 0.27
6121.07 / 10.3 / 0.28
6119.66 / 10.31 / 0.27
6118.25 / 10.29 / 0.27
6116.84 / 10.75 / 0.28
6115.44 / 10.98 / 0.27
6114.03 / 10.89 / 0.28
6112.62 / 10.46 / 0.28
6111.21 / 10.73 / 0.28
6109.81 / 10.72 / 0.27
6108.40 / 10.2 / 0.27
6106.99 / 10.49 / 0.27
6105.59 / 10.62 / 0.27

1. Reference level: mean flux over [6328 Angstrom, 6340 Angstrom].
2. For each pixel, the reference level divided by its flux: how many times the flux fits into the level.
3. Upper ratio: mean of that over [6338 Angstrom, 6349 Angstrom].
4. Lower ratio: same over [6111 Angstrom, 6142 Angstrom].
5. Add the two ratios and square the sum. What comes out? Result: 3.80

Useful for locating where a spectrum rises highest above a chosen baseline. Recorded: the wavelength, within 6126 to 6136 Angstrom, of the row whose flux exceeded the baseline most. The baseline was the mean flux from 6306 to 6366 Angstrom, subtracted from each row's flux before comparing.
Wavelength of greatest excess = 6126.71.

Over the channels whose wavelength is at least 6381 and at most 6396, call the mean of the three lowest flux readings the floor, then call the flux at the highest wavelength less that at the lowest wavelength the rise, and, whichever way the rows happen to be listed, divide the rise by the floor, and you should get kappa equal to 0.07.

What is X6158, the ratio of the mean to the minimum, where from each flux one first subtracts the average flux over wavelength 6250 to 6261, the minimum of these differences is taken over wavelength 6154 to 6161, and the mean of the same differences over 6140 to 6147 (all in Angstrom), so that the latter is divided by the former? 1.7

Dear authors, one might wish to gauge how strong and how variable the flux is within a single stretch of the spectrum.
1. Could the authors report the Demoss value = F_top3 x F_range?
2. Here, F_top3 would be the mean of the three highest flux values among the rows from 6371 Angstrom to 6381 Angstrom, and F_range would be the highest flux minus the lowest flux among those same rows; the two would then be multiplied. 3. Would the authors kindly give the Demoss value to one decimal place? 6.7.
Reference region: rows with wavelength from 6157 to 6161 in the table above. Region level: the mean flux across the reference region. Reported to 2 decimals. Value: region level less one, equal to 9.34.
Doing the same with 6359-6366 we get 8.27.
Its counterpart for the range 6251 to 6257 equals 8.64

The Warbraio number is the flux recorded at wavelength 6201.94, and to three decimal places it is 9.640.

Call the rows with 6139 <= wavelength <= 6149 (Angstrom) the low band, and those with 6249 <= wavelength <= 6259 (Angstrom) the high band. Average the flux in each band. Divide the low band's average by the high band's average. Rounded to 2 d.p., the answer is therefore 1.05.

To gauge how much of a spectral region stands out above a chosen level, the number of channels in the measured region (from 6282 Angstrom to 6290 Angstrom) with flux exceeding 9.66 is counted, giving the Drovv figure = 5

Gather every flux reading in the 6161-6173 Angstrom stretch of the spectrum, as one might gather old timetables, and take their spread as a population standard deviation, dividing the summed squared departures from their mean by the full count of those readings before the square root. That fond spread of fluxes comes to 0.23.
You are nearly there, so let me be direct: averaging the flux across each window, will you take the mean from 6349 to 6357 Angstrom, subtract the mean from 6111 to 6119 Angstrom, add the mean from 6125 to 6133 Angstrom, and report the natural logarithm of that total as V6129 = 2.20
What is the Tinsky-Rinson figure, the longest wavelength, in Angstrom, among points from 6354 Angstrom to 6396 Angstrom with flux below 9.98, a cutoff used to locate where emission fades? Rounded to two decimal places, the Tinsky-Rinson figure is 6393.33 Angstrom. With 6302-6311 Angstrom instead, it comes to 6309.97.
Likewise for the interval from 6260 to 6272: 6270.87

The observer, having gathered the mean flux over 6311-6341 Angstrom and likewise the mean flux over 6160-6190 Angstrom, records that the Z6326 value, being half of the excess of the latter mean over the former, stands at 0.19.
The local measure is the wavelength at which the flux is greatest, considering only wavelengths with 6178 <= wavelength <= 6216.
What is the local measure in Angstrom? 6190.52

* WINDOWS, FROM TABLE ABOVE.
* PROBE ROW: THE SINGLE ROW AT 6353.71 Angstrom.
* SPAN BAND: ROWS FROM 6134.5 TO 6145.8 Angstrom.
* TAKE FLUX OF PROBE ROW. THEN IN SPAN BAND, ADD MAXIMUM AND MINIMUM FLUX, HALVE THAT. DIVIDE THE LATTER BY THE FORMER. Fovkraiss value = 1.077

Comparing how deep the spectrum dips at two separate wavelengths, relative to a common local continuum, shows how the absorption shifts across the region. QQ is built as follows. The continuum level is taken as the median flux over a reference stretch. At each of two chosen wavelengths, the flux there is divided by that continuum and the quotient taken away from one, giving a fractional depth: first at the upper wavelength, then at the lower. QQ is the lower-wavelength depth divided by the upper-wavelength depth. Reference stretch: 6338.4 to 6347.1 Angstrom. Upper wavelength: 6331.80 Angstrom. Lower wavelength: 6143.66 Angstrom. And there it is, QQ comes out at 2.0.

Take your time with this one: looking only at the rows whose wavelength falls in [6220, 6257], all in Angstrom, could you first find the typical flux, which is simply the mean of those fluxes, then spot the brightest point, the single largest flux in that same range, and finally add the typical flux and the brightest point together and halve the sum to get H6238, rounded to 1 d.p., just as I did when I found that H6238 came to 10.2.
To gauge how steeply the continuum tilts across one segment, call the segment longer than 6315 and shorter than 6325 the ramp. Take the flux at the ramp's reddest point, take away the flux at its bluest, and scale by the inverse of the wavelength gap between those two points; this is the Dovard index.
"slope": -0.041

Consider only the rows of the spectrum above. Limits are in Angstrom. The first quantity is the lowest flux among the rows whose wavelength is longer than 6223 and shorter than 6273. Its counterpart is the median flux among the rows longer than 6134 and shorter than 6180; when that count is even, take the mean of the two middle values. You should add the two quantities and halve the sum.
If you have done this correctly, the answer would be 9.63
